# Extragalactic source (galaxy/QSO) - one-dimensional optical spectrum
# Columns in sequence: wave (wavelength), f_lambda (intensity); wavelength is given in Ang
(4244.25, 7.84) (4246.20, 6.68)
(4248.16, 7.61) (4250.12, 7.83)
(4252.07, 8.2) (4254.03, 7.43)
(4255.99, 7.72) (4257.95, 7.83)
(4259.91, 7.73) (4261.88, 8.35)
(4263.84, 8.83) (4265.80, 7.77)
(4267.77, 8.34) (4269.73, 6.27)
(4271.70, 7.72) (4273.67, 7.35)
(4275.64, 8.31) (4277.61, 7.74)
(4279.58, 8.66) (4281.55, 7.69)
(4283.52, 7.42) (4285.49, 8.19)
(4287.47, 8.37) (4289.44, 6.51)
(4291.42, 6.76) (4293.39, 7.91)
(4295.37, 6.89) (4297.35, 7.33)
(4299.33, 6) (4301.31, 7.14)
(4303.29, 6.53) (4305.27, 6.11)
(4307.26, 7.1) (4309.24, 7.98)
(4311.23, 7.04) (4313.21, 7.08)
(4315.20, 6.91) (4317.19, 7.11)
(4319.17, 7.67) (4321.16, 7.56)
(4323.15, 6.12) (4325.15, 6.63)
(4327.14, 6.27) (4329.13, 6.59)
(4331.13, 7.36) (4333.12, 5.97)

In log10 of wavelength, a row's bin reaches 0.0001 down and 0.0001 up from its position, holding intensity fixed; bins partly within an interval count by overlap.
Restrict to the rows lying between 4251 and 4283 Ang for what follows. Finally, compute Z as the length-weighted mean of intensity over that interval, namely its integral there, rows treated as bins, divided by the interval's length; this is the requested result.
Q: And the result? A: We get 7.9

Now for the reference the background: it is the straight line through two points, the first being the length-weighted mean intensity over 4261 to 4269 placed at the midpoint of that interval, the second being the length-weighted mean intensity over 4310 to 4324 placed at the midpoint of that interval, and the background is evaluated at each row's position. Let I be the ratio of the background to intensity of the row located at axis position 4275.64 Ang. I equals 0.97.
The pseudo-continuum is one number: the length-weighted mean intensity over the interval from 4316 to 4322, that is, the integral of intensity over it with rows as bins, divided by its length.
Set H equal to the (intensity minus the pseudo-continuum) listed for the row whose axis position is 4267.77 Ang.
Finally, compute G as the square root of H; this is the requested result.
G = 0.95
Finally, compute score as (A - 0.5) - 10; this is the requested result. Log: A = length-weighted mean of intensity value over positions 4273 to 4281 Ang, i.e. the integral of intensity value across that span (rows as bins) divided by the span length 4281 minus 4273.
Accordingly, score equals -2.48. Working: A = 8.0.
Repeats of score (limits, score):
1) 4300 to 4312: -3.55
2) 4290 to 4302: -3.52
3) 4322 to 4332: -3.91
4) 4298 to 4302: -3.91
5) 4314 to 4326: -3.50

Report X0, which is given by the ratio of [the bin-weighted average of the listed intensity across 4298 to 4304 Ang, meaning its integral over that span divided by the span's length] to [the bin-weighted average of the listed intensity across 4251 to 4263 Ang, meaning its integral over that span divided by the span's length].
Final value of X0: 0.84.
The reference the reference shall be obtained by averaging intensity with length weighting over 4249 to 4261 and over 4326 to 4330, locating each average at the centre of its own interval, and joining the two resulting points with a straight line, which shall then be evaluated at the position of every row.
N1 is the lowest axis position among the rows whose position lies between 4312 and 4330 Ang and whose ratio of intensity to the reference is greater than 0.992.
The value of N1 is 4313.21 Ang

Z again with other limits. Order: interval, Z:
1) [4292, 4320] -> 7.1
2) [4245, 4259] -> 7.6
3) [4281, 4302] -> 7.3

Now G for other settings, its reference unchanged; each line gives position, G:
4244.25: 0.64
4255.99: 0.54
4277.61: 0.55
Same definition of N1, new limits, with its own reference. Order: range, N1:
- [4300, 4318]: 4301.31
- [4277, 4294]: 4277.61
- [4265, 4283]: 4265.80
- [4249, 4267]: 4250.12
